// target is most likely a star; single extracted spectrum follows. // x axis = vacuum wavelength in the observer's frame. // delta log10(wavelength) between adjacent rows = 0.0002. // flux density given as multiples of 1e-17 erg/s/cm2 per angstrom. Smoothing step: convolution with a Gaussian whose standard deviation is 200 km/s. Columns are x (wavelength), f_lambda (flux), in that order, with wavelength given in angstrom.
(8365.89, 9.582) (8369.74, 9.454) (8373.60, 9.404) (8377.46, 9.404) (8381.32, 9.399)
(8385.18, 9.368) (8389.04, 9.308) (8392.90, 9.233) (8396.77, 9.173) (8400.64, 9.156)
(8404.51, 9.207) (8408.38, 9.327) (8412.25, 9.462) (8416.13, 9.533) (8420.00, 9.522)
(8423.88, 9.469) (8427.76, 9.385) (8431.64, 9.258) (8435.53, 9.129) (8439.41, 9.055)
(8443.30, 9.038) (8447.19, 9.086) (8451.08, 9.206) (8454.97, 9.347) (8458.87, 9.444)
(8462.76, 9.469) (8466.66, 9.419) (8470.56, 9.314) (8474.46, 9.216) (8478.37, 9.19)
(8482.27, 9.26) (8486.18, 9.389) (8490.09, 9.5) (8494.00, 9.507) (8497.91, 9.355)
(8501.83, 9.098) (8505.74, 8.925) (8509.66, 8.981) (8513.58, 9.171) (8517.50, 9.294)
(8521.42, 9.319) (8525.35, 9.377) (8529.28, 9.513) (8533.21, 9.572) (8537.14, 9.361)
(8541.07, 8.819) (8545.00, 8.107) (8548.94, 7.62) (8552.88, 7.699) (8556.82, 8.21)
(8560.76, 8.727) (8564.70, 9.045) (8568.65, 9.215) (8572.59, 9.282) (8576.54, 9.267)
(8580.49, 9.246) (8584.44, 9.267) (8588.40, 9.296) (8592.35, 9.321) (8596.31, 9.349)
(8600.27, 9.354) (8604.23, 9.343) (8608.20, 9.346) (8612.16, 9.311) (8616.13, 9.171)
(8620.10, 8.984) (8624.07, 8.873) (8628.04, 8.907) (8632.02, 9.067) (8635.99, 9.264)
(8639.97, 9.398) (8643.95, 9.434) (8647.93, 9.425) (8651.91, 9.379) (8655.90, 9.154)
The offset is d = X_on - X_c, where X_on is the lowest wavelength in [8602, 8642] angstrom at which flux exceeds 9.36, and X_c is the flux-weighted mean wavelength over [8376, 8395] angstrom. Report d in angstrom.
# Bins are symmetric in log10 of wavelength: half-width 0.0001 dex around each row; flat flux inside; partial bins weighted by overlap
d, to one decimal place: 254.8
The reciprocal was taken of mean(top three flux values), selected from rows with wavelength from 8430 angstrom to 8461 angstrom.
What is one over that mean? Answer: 0.107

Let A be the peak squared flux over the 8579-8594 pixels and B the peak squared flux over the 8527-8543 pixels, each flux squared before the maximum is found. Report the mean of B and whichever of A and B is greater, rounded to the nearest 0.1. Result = 91.6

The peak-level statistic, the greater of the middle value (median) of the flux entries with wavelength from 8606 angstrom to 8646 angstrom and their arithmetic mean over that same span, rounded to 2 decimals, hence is 9.22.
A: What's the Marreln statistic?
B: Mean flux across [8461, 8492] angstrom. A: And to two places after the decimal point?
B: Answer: 9.34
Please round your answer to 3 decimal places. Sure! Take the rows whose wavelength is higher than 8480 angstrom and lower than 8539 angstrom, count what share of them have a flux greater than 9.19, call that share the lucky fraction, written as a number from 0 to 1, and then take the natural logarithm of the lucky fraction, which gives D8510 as -0.310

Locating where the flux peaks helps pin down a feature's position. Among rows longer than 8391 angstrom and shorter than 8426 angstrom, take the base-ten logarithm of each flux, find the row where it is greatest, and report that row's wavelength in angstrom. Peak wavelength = 8416.13 angstrom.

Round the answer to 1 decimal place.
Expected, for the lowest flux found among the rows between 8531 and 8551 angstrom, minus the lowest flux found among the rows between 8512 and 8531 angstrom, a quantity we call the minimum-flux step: -1.6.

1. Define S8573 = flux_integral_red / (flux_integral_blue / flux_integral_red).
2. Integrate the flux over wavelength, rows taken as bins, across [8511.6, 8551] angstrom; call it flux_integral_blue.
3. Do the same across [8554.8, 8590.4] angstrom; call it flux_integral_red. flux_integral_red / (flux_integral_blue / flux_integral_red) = 293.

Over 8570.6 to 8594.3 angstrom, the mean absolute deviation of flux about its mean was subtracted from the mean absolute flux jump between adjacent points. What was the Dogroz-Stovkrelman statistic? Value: 0.00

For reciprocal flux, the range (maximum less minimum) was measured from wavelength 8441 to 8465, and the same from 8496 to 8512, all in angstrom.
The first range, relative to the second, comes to 1.0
